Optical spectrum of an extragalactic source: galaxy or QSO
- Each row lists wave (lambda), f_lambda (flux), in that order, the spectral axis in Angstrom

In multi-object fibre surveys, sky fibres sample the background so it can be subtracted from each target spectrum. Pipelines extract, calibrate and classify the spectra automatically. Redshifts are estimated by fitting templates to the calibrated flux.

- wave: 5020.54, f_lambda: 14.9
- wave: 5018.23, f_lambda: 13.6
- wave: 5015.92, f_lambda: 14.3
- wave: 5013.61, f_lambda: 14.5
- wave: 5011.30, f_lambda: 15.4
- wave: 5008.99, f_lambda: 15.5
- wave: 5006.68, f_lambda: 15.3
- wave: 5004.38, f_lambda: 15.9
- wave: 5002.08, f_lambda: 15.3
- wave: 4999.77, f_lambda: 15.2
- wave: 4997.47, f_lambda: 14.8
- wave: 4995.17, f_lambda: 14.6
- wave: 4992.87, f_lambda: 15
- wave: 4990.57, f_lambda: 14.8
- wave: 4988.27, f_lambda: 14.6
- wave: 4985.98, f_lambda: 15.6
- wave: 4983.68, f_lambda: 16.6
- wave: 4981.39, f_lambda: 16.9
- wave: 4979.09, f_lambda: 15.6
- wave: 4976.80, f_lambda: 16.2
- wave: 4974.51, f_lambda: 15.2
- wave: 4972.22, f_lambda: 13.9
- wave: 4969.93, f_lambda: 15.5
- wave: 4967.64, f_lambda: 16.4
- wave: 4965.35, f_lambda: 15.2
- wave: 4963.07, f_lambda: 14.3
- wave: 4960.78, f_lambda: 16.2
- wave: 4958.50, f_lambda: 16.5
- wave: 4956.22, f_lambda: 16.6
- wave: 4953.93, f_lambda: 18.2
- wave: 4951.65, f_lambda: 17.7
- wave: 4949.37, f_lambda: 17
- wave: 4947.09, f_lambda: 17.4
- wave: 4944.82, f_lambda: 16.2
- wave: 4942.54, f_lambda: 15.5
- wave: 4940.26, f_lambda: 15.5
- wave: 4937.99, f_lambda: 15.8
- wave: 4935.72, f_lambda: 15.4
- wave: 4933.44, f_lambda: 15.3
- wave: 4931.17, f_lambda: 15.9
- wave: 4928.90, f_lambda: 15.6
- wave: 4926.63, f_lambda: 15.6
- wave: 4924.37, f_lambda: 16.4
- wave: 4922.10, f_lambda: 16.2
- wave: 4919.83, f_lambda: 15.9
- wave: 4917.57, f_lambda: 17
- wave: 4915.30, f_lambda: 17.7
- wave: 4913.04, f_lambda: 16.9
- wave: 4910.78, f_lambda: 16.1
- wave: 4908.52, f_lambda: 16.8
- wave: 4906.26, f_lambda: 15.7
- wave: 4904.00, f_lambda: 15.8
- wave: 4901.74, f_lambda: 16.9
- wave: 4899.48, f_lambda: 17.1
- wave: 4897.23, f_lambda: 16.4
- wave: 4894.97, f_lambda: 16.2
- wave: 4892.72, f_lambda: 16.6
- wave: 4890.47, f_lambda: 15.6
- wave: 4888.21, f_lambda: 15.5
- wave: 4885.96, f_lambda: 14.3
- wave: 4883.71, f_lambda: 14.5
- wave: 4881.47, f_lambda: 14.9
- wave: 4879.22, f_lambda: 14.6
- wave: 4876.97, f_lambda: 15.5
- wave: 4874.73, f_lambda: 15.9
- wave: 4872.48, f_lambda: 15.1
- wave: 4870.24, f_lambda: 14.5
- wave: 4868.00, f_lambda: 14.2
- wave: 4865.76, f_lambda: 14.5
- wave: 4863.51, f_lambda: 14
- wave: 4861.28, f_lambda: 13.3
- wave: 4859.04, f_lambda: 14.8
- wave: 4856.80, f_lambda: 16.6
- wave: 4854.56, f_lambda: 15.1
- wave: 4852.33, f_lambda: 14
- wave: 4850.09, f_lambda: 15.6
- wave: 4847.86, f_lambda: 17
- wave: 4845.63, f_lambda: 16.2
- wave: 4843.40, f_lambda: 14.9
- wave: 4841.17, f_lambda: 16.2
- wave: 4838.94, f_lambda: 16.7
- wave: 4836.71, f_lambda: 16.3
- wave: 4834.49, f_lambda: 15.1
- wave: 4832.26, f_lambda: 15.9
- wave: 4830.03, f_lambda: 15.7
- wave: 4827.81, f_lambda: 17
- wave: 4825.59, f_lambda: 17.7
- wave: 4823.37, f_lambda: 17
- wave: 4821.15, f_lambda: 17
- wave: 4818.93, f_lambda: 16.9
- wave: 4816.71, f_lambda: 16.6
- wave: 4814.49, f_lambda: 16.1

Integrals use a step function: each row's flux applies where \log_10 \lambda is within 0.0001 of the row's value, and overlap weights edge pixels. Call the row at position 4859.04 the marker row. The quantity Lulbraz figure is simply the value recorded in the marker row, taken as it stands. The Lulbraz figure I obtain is 14.8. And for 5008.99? 15.5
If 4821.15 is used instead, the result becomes 17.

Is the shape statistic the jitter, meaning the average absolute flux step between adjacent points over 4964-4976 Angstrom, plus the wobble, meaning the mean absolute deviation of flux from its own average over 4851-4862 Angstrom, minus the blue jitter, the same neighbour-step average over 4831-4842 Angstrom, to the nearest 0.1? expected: 1.4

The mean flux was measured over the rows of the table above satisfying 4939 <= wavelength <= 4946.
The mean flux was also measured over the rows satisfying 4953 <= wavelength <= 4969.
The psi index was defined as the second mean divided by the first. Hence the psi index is 1.03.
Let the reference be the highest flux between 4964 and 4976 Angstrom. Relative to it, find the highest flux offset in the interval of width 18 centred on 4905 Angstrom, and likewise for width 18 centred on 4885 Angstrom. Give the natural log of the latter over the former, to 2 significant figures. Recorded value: -1.3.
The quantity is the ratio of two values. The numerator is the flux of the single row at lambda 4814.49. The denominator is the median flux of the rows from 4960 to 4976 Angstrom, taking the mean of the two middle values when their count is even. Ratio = 1.06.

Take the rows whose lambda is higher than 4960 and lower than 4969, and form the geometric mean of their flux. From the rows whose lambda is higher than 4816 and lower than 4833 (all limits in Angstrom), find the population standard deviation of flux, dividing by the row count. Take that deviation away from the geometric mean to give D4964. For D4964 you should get 14.9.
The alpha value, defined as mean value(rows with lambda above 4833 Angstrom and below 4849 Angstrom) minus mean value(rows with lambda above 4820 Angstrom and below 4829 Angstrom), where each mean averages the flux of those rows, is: -1.1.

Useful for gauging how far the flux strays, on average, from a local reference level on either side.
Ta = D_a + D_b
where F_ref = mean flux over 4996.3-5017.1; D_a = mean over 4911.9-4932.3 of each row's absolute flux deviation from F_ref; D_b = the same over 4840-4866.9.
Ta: 2.2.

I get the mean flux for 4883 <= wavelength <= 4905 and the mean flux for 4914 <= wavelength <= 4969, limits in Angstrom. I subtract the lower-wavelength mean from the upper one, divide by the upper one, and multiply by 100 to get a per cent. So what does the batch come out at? 2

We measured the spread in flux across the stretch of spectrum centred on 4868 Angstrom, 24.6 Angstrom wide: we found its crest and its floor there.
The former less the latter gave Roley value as 3.3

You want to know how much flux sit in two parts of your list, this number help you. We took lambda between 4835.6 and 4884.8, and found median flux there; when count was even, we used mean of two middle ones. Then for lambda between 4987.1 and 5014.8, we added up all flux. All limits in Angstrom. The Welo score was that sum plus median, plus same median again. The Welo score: 211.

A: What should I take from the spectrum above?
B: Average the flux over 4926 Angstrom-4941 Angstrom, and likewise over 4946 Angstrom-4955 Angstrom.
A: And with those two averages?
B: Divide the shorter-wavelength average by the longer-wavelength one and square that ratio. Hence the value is 0.79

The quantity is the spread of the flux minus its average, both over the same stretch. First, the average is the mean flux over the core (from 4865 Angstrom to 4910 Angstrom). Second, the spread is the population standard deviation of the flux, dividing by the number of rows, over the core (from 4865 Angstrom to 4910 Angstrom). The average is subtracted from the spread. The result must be -14.6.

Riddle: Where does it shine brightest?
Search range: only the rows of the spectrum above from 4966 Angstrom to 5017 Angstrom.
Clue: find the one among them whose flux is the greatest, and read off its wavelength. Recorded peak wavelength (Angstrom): 4981.39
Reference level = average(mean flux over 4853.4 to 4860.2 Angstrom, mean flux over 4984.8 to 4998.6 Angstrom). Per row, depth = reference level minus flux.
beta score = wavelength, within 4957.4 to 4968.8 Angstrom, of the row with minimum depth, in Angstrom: 4958.50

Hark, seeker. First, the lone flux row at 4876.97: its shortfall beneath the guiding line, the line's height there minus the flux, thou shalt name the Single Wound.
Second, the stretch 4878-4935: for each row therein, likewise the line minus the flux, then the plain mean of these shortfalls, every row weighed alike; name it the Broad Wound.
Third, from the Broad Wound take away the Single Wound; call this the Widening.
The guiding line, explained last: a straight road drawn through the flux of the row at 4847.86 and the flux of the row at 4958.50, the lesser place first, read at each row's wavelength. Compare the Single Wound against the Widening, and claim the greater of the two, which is 1.4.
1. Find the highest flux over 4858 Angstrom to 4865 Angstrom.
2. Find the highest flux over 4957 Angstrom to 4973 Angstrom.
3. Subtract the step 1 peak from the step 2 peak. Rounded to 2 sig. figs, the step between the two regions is 1.7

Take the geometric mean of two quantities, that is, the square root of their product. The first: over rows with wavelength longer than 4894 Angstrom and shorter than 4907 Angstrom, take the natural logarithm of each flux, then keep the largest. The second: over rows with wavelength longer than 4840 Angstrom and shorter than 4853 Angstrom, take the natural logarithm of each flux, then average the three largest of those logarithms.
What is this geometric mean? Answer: 2.82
